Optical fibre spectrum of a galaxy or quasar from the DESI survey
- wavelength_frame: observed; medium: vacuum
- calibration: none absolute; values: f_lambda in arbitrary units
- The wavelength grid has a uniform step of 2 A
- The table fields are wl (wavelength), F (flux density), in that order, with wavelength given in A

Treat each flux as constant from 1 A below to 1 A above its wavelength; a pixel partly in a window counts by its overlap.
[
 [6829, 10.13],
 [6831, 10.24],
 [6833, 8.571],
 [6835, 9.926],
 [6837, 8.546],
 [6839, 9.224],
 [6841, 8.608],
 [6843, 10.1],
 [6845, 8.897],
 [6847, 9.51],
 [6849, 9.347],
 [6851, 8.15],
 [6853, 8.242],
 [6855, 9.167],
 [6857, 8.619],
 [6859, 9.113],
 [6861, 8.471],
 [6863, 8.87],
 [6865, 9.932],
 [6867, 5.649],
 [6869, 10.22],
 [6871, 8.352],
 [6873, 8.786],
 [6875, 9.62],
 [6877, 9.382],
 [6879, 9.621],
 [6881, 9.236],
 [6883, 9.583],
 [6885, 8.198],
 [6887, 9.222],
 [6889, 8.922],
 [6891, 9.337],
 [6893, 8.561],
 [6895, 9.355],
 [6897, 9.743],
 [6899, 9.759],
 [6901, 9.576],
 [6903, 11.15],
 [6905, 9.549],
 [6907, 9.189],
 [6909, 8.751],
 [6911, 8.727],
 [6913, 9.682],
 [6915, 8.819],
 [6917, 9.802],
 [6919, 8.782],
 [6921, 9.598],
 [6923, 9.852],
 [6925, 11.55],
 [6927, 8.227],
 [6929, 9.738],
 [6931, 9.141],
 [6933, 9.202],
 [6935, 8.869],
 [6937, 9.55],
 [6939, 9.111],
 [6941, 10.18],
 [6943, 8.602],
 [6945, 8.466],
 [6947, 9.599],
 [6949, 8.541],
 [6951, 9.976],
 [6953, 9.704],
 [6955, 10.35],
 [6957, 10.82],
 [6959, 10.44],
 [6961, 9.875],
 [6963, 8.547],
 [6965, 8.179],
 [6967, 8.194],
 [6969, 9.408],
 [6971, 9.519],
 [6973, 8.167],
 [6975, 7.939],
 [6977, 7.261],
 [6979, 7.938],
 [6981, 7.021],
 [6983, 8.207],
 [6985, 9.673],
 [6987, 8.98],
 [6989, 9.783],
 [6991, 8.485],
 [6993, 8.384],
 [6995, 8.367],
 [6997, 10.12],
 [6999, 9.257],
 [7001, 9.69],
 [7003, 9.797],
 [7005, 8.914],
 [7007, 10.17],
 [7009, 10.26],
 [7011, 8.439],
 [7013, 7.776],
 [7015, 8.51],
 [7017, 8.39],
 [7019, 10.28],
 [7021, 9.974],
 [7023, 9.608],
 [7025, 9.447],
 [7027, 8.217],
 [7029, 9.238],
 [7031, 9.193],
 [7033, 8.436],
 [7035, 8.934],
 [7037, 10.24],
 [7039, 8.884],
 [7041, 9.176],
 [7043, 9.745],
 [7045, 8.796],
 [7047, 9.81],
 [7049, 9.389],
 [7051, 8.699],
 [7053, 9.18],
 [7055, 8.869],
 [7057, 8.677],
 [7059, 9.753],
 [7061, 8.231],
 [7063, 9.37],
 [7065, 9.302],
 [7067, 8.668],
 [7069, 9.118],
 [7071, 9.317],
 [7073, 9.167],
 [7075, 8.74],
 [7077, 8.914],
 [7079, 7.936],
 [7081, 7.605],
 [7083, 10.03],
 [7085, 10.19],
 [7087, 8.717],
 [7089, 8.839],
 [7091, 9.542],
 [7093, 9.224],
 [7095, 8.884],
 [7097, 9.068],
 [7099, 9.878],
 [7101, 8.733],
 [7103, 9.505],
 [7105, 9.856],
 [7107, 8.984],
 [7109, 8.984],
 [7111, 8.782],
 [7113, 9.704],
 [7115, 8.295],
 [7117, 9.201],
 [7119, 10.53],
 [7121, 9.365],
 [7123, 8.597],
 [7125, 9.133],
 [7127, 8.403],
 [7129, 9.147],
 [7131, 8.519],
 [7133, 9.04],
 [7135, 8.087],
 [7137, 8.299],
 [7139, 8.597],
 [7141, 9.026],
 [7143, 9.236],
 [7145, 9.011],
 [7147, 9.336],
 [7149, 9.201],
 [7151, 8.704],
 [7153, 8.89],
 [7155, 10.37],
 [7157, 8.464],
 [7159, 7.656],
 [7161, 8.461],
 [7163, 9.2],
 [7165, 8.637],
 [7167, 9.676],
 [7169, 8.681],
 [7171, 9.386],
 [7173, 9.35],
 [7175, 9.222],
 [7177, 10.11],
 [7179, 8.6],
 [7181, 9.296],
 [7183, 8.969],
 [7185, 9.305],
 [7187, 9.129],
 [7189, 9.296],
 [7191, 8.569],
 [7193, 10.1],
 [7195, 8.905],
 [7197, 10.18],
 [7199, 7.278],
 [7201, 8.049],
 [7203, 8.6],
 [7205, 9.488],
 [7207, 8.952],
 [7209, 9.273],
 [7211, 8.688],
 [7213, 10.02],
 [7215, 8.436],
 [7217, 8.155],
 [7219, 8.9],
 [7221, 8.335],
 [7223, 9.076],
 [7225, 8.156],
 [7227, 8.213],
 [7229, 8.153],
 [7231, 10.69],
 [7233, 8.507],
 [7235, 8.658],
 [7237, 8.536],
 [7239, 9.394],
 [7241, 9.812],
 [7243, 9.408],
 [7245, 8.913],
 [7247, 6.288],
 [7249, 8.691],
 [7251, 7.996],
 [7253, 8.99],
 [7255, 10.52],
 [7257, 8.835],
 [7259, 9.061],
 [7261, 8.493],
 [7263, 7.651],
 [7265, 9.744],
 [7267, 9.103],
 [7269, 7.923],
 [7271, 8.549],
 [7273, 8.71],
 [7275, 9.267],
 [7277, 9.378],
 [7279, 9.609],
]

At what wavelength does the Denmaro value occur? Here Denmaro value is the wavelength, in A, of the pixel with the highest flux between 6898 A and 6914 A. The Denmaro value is 6903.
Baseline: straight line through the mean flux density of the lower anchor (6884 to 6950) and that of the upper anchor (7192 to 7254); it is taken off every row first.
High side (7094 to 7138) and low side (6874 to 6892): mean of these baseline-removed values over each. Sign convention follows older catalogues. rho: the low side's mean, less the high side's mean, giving -0.20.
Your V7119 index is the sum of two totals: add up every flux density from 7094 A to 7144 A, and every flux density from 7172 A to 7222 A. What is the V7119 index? 451.1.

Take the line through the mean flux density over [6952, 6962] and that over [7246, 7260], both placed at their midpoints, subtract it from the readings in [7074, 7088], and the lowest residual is -2.0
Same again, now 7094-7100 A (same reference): -0.6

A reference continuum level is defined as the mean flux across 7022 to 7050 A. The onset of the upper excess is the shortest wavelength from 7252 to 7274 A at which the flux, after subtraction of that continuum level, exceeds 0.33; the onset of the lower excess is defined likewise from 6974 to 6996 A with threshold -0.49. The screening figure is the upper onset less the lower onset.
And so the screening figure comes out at 270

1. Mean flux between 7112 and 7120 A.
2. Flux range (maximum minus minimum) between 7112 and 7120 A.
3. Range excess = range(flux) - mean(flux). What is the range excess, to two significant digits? -7.2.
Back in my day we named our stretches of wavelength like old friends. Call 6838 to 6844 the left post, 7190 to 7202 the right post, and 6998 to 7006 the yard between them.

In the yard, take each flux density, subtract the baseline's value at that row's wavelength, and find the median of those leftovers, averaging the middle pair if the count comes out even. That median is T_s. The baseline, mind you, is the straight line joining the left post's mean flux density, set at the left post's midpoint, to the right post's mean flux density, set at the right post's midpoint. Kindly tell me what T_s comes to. 0.37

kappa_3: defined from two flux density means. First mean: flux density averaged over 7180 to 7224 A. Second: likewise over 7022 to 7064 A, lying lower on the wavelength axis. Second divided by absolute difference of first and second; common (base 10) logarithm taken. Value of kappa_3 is 1.70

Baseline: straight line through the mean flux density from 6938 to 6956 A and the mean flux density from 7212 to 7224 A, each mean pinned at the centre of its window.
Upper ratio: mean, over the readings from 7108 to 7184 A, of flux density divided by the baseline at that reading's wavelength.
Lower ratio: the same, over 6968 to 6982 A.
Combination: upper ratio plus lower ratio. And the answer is 1.88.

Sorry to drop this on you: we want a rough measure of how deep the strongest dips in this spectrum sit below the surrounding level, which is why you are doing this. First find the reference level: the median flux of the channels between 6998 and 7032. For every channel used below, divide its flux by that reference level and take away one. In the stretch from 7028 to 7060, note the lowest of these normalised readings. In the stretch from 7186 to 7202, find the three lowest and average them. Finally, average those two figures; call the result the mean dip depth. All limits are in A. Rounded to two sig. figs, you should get -0.11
